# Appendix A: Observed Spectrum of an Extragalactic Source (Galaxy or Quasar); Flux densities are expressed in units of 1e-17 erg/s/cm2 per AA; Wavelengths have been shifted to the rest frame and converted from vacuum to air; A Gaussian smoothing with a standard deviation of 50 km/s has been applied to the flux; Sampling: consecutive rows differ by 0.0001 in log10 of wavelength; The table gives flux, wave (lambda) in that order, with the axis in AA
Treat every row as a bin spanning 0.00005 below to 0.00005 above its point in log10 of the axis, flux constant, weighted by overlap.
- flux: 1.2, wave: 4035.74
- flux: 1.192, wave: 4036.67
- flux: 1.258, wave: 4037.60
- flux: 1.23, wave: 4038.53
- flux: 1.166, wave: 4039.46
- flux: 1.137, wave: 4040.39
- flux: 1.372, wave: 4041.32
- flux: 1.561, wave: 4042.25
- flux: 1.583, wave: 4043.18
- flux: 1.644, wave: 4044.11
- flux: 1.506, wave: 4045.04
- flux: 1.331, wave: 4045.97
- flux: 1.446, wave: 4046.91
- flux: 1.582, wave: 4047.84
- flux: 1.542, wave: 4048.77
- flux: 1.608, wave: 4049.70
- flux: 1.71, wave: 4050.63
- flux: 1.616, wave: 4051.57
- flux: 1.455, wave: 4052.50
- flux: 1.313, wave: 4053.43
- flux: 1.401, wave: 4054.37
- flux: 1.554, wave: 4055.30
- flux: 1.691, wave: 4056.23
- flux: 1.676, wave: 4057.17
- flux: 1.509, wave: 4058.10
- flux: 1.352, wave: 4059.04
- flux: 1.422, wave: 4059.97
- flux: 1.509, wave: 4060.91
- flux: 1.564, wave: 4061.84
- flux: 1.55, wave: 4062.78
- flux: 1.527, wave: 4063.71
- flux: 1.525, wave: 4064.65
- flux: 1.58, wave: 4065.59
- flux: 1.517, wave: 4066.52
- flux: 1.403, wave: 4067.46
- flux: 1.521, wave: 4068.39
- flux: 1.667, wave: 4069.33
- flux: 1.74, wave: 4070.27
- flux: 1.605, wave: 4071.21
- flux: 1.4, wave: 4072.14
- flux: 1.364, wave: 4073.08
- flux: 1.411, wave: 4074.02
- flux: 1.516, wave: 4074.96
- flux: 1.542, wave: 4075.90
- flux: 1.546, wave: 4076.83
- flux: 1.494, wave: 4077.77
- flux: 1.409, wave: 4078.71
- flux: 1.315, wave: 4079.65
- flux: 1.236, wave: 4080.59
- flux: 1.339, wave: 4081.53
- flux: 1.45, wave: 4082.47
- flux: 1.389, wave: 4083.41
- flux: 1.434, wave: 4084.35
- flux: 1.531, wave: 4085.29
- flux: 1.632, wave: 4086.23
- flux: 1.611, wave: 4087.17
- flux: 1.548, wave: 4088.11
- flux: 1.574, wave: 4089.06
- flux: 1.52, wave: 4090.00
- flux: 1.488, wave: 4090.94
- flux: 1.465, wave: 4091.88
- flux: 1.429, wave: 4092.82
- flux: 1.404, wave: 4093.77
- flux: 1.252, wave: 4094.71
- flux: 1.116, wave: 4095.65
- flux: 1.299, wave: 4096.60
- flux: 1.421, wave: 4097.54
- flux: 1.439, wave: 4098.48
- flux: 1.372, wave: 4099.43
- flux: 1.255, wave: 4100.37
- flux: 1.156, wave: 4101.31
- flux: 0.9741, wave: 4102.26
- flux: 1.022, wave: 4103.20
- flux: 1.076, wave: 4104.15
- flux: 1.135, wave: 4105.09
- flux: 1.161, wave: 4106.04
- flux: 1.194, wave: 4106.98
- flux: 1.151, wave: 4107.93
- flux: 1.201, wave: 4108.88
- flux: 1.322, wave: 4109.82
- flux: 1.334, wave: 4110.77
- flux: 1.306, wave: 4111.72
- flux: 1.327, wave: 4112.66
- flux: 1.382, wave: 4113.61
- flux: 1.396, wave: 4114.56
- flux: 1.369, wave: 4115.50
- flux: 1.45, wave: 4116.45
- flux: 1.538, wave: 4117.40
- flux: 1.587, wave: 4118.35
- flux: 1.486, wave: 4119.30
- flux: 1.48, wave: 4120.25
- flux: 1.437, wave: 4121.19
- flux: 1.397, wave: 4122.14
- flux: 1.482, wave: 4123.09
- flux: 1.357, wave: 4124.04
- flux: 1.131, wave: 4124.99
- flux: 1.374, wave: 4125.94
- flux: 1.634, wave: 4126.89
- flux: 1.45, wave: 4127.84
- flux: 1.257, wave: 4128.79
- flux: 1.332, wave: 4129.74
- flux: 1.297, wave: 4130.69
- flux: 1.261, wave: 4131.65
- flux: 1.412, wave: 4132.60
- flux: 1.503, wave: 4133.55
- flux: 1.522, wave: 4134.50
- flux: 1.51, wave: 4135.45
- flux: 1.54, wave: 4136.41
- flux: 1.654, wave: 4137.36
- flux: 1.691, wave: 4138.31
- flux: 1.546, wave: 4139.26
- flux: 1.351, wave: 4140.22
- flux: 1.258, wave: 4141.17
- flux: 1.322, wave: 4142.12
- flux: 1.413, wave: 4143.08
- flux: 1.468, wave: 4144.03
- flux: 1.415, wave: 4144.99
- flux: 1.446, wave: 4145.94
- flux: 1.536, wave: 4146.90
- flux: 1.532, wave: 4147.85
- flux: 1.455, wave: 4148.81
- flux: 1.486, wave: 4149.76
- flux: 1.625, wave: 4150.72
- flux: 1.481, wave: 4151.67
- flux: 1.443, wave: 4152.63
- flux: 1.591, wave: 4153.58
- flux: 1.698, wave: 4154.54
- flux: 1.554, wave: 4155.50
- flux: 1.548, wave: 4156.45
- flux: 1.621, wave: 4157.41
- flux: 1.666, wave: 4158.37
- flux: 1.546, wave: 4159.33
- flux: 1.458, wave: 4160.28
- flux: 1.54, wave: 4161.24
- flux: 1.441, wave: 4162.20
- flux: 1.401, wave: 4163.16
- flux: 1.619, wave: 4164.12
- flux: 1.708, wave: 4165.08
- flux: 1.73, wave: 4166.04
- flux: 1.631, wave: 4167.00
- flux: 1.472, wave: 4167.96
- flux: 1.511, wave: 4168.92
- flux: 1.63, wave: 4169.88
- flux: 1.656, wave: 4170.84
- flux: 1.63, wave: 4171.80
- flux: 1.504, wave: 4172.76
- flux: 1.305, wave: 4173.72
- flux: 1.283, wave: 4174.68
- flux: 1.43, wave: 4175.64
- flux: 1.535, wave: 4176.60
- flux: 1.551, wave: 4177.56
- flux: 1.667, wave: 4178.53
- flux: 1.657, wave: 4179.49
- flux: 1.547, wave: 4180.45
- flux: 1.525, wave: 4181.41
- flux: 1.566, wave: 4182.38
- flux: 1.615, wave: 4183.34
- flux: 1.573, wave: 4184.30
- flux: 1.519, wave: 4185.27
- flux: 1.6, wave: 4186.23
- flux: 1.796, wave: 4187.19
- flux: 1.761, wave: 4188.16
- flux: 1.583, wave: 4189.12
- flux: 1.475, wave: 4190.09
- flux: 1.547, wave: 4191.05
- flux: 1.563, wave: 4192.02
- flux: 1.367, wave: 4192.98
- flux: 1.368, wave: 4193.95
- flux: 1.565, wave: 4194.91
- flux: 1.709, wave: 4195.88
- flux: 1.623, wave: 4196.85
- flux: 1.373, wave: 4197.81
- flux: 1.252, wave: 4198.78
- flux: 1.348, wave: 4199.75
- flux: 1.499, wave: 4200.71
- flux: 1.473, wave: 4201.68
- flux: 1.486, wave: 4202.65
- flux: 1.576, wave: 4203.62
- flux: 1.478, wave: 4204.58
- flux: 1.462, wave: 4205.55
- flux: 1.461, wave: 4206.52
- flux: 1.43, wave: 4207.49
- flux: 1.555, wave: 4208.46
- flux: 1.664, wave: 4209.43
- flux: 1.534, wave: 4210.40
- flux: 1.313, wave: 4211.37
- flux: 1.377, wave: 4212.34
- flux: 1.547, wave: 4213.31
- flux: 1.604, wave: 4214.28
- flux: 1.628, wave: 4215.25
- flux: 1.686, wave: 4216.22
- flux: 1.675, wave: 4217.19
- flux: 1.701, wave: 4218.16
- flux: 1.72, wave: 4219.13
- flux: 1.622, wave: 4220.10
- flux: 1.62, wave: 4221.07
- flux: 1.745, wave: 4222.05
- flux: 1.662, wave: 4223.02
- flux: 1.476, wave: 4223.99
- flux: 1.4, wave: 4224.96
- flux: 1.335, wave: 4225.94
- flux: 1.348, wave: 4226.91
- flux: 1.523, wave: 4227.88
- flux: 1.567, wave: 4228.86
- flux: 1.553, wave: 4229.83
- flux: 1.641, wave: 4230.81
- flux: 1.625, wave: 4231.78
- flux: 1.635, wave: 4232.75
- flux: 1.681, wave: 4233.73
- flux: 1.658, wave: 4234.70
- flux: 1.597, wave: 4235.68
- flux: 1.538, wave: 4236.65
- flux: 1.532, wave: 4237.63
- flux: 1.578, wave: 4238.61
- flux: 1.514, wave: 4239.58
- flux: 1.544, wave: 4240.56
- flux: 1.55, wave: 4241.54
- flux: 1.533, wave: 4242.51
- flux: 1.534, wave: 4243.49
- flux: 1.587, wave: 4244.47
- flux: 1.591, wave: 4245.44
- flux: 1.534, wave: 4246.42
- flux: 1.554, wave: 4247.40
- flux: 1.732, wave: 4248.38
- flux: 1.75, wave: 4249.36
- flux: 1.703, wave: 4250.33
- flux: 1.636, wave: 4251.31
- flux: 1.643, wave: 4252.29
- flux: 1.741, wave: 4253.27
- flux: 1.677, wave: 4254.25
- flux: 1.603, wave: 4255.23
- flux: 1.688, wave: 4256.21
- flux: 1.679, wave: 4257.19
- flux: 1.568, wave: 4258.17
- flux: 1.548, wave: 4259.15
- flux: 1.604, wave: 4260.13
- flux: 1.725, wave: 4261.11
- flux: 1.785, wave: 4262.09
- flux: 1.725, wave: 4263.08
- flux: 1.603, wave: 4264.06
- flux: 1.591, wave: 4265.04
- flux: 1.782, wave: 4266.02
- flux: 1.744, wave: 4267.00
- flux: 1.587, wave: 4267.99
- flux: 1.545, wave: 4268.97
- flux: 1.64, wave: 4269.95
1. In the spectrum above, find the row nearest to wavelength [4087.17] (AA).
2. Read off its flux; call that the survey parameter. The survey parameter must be 1.611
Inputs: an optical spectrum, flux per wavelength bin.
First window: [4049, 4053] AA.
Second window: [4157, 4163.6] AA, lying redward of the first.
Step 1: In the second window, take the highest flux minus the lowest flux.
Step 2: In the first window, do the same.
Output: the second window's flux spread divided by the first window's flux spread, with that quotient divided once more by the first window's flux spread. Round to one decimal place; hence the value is 4.1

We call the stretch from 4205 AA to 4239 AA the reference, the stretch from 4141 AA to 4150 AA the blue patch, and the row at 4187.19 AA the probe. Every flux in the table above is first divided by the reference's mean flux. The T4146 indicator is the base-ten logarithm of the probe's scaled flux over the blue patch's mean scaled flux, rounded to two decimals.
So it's 0.10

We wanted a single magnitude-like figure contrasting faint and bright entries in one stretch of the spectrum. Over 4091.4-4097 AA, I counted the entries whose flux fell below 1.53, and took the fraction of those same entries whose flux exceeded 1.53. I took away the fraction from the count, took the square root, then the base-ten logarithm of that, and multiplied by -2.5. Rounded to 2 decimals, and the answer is -0.97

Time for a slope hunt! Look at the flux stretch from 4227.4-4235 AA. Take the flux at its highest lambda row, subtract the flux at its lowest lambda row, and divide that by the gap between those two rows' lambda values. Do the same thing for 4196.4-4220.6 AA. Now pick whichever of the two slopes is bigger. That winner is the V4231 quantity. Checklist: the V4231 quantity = 0.020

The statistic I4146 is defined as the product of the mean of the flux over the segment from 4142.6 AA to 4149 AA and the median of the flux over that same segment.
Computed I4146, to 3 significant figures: 2.13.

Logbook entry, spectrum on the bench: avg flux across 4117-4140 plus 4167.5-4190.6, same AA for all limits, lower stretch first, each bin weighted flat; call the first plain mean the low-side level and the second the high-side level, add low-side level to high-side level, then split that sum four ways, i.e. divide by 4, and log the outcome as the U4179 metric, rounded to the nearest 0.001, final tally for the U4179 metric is 0.753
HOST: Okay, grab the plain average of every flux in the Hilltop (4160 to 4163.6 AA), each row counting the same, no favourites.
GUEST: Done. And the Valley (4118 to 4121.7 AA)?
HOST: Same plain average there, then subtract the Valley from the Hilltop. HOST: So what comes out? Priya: -0.04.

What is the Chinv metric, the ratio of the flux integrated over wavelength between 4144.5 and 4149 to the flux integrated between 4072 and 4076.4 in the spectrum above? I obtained 1.04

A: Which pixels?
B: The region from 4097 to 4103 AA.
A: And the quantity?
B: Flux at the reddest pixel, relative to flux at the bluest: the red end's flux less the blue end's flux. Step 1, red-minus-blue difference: -0.45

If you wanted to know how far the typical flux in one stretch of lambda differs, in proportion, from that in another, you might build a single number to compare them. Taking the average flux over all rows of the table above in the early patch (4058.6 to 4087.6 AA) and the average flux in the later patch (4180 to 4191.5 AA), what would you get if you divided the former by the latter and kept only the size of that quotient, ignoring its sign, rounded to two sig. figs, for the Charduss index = 0.93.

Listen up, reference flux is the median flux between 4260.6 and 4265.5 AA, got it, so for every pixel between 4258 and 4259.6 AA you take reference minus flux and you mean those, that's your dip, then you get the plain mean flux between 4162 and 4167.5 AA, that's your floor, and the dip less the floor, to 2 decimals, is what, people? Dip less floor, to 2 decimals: -1.42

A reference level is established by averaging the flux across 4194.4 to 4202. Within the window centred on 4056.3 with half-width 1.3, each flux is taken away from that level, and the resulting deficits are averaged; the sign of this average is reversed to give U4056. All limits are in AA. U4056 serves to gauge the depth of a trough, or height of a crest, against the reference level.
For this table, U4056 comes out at 0.16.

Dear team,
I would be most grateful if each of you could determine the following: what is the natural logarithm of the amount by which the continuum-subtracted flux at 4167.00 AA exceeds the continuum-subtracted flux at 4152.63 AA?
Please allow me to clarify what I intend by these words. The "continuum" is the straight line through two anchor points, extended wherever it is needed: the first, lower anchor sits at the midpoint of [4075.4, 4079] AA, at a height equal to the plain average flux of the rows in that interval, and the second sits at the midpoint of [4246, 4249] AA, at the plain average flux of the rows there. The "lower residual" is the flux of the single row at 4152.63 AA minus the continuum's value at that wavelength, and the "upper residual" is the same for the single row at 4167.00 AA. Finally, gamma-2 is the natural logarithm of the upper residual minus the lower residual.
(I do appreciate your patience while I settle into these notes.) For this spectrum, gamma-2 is -1.72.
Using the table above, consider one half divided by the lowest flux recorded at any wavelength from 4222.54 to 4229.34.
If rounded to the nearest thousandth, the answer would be 0.375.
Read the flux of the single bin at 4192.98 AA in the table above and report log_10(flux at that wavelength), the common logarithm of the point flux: 0.136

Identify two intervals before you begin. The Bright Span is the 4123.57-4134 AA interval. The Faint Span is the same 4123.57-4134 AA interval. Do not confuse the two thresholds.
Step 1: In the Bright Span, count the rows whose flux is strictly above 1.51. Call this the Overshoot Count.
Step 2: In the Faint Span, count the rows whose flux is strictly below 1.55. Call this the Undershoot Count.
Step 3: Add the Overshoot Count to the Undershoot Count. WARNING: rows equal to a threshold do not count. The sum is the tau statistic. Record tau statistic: 11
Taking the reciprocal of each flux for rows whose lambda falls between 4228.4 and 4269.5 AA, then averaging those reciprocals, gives 0.62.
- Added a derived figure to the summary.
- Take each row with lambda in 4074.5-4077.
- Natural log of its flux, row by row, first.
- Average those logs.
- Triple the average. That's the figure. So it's 1.3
